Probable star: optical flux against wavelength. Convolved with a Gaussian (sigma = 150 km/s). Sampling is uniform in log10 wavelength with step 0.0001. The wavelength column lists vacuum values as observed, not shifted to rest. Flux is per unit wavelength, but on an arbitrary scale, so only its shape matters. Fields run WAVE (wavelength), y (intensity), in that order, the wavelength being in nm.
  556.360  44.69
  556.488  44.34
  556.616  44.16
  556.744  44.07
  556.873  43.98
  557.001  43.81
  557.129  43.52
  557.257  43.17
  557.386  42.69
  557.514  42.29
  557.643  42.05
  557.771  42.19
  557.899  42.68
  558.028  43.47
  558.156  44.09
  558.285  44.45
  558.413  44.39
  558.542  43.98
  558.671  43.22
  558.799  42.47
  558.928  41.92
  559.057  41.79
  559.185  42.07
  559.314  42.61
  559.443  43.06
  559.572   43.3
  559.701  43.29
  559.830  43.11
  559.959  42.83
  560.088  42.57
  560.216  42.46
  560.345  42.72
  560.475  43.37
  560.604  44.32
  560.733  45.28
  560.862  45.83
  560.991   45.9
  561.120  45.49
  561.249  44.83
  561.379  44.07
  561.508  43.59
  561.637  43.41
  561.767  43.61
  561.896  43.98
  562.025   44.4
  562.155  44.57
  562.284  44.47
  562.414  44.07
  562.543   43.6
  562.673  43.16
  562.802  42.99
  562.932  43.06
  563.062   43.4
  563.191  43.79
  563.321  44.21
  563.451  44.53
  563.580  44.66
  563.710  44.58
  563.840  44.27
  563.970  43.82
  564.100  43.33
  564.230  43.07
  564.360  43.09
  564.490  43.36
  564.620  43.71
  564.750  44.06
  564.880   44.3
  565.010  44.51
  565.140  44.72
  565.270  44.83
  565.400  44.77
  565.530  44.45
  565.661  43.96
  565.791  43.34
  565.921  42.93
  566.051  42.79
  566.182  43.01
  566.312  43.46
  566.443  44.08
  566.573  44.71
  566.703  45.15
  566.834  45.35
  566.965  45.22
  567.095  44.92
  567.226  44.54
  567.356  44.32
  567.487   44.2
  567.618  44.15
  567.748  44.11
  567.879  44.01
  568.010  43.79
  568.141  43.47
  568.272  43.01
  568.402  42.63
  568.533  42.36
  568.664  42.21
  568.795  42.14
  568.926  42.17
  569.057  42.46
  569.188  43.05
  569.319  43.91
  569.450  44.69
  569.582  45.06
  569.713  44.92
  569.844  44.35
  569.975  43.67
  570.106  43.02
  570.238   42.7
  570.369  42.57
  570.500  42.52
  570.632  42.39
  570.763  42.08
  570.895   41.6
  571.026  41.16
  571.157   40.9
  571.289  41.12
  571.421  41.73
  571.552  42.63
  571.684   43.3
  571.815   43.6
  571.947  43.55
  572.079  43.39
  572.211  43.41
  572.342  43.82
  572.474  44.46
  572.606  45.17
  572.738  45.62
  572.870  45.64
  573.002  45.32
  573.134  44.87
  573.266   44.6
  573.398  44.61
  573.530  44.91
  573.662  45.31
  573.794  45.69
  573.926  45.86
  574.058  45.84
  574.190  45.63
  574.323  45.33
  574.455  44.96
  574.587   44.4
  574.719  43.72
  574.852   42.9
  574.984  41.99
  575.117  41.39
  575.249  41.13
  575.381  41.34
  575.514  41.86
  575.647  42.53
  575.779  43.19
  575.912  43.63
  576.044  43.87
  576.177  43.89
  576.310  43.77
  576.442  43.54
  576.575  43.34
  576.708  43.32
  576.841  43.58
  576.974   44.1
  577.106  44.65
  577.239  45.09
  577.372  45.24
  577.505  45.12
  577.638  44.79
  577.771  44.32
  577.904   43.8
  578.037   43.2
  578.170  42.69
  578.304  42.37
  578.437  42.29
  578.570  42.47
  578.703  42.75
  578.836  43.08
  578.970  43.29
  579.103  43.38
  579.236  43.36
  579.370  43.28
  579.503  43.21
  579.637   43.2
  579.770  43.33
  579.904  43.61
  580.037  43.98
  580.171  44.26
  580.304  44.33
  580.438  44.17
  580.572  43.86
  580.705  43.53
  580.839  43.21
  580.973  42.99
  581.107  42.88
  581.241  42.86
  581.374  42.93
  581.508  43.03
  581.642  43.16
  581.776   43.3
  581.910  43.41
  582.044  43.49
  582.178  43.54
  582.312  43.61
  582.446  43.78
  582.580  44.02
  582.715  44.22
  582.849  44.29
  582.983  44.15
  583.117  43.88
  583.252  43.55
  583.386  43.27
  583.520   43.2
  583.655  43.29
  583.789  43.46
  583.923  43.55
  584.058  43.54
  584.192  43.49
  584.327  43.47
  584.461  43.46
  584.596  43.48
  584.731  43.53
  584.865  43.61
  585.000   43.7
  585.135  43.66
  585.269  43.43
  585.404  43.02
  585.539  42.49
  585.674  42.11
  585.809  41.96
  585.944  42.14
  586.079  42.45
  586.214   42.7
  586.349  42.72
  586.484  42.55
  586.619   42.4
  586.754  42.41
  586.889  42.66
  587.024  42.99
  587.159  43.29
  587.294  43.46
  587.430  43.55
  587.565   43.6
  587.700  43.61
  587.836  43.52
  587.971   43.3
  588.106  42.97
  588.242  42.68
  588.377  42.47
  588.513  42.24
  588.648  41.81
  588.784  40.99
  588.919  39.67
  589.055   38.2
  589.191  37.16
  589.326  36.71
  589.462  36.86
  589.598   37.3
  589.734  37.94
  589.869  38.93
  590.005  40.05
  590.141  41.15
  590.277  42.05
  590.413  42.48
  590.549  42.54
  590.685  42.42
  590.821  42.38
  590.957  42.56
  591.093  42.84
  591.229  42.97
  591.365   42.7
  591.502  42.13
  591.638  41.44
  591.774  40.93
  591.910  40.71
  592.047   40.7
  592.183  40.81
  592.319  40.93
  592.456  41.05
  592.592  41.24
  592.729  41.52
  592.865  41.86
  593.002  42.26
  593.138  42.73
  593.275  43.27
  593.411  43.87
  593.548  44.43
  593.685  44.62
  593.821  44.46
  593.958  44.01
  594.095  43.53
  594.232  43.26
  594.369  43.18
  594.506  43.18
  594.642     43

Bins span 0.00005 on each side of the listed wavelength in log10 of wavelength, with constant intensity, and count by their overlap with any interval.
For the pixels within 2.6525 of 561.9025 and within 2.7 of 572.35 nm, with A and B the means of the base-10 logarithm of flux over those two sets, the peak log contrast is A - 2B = -1.64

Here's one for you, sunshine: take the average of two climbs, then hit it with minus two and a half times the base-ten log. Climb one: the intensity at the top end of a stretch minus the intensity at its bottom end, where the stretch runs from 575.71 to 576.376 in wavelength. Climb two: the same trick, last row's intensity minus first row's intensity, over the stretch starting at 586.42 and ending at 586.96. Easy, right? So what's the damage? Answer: 1.16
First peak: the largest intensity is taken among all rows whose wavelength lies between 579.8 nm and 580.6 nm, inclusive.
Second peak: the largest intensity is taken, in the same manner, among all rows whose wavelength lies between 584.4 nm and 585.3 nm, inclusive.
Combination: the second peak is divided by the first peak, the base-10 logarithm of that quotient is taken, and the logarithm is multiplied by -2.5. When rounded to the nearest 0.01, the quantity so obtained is 0.02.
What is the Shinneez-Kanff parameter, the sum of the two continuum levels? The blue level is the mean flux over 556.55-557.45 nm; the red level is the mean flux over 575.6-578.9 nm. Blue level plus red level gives 87.3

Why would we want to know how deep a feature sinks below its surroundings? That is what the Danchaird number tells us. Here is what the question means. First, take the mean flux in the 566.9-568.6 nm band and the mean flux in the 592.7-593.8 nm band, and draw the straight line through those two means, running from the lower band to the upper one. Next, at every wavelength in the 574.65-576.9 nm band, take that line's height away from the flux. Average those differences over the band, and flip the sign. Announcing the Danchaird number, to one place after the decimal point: 0.8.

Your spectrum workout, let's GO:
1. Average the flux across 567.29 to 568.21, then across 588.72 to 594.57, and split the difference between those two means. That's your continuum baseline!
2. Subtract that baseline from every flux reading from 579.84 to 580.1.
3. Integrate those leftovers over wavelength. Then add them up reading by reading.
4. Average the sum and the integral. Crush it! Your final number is 1.2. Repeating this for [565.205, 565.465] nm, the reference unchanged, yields 2.3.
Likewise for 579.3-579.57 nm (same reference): 0.6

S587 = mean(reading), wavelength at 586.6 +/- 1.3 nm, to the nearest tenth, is 42.8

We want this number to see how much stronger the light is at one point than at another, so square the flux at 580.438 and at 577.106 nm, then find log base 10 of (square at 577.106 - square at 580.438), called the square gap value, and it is 1.63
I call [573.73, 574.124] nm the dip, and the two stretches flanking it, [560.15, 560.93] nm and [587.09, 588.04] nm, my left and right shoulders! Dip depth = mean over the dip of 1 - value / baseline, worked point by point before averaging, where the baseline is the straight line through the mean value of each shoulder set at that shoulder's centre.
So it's -0.047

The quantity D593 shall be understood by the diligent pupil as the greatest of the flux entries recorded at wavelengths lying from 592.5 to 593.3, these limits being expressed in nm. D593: 43.27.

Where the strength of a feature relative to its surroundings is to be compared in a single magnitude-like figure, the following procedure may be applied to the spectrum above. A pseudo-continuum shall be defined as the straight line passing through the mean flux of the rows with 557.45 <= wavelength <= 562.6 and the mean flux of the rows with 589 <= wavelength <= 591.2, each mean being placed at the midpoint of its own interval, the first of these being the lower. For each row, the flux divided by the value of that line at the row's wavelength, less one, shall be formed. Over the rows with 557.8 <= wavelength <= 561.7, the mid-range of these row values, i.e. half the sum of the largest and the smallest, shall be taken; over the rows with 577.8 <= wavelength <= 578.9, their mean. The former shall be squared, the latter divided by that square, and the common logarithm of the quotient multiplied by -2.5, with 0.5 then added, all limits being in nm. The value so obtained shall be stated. -7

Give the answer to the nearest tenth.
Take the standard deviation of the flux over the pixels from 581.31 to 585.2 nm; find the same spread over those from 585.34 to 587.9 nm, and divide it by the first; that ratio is 1.7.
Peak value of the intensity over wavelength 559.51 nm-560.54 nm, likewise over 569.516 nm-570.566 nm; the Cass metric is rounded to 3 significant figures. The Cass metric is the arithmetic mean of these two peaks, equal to 44.2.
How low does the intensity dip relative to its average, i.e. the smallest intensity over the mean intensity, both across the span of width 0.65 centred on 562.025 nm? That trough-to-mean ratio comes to 0.987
